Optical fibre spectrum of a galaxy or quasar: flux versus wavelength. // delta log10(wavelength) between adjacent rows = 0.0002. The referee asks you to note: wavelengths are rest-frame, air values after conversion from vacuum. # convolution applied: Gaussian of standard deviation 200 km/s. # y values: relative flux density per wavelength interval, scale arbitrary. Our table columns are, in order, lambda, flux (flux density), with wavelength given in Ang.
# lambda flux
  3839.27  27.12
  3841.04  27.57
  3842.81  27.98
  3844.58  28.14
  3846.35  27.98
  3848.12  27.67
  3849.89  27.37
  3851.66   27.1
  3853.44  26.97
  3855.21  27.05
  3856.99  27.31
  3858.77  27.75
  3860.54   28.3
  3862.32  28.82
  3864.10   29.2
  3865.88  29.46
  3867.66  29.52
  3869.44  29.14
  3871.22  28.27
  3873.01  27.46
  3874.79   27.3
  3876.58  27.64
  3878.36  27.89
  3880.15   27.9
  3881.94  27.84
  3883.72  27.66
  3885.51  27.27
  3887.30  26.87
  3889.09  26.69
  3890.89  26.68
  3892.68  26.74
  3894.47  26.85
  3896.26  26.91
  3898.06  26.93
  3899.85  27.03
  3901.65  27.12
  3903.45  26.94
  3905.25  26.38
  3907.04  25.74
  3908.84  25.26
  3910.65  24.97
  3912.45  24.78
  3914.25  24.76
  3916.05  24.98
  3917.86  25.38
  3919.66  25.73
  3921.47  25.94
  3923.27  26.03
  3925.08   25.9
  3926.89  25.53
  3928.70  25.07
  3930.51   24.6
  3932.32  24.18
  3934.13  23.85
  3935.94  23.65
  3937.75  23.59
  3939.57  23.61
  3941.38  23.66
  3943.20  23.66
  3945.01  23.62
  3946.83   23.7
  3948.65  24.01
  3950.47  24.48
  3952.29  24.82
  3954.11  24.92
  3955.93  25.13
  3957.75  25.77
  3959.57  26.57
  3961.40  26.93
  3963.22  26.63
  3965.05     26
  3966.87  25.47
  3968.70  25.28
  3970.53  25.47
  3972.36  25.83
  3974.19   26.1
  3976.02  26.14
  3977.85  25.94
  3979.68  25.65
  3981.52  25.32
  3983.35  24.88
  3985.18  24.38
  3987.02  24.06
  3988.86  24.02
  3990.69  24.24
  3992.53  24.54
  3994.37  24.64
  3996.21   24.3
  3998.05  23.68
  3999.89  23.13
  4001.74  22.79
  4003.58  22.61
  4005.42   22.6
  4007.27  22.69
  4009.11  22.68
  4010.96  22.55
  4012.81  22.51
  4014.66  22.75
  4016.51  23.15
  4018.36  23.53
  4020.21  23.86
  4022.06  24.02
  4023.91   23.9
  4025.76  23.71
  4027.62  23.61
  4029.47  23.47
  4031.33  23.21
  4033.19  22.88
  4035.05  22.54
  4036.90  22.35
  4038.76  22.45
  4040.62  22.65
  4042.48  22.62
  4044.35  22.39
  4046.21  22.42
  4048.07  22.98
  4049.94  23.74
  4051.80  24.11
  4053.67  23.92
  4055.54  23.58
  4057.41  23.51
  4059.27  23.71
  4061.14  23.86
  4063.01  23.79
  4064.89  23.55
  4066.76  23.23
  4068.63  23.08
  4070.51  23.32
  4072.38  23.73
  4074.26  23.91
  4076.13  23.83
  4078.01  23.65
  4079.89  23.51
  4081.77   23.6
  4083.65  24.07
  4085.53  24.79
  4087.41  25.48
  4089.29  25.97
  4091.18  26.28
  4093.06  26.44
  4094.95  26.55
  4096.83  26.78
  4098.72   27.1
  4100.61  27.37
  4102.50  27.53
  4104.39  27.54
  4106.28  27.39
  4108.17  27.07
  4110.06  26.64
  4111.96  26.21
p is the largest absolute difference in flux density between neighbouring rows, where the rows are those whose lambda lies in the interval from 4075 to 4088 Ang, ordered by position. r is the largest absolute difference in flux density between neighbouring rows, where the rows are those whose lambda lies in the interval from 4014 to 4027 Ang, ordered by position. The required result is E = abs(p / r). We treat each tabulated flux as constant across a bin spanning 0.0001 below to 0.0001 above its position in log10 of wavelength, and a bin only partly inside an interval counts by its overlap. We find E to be 1.8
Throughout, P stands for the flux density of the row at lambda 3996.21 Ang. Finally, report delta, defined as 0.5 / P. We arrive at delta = 0.0206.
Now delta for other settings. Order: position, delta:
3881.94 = 0.0180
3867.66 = 0.0169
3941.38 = 0.0211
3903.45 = 0.0186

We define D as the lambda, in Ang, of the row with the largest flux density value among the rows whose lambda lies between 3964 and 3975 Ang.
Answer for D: 3974.19 Ang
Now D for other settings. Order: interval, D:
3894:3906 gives 3901.65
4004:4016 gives 4014.66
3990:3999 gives 3994.37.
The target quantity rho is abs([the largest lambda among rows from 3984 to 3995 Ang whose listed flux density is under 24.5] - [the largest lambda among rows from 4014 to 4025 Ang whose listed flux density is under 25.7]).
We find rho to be 33.2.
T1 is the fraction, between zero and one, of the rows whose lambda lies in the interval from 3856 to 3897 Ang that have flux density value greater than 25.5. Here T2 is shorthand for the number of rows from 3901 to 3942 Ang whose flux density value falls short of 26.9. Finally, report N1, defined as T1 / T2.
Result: 0.048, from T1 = 1.00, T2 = 21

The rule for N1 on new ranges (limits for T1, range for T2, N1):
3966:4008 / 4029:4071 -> 0.009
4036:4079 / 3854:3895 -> 0.000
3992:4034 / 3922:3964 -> 0.000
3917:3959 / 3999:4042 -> 0.011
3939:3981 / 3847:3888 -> 0.435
